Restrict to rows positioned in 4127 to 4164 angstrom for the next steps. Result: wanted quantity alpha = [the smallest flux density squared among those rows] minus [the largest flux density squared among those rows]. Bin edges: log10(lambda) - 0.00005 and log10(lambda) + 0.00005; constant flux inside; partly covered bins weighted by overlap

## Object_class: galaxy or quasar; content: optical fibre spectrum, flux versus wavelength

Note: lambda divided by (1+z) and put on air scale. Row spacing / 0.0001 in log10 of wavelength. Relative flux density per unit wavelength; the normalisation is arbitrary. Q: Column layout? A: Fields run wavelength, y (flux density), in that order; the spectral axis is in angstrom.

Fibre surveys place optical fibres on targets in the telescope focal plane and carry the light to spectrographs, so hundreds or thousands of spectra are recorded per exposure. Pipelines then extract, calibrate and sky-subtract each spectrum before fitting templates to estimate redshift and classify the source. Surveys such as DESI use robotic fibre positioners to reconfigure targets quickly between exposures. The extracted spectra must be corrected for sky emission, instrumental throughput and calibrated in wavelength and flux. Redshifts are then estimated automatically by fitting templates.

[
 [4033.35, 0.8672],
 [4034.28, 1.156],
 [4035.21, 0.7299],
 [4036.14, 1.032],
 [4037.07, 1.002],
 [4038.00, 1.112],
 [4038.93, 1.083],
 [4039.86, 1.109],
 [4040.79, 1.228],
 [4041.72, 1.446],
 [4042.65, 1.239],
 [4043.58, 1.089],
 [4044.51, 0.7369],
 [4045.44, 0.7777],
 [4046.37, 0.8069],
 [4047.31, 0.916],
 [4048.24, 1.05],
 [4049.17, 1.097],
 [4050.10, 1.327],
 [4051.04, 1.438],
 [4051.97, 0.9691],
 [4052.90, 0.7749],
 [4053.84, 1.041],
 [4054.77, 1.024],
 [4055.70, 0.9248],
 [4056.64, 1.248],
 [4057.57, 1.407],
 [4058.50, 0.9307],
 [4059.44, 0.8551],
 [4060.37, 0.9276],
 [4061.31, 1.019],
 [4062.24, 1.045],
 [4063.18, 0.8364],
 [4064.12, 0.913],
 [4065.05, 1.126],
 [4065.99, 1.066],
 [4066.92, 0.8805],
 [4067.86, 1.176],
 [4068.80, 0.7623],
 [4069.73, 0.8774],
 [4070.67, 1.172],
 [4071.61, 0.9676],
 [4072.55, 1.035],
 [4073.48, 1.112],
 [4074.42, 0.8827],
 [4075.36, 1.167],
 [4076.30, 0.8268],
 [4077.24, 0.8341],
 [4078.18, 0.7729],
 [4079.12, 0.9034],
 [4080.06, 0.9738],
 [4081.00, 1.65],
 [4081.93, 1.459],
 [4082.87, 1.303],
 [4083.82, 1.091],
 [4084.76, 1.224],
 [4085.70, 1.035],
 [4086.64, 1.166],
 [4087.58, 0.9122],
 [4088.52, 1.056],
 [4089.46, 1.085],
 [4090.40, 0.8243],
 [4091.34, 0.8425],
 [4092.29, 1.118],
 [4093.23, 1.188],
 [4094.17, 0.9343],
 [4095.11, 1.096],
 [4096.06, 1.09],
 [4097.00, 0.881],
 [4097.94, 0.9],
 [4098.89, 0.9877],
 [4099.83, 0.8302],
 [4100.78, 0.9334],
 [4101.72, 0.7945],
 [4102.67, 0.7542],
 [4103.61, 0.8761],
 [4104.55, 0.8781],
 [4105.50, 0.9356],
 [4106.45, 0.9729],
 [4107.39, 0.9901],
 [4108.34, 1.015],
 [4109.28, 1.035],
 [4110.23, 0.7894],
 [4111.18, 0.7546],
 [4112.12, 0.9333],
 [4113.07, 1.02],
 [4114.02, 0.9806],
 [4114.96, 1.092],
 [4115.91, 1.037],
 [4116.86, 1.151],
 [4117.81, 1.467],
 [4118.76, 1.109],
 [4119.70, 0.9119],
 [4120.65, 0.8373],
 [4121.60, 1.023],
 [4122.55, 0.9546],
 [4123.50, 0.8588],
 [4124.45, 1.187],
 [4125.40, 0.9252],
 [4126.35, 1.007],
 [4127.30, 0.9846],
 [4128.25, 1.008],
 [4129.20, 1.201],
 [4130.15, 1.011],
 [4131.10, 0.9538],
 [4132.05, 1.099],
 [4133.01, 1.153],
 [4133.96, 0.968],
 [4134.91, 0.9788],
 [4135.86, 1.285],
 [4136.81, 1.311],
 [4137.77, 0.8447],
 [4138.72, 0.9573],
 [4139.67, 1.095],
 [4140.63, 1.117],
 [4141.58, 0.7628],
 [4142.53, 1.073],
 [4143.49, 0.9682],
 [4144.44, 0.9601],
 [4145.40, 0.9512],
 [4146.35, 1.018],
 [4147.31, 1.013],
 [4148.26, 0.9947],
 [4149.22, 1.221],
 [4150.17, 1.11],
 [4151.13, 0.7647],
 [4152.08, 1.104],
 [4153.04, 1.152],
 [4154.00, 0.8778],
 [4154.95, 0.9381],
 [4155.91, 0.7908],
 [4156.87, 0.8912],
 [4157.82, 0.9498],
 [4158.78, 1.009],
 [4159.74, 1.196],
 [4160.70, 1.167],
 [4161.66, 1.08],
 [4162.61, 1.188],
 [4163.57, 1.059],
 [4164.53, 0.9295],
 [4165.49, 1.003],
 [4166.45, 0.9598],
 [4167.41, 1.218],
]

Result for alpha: -1.1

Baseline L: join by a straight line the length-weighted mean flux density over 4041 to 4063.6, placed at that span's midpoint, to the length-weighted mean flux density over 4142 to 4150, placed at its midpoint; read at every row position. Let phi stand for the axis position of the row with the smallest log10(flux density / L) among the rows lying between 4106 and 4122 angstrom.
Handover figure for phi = 4111.18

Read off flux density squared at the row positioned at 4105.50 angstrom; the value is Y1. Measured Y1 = 0.88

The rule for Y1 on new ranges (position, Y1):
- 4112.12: 0.87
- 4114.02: 0.96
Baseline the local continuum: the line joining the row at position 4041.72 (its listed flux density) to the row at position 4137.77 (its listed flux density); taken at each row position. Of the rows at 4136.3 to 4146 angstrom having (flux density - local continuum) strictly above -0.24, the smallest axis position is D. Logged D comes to 4136.81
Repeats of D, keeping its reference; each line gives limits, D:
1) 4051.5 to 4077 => 4056.64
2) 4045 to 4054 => 4050.10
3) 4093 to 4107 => 4093.23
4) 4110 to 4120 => 4110.23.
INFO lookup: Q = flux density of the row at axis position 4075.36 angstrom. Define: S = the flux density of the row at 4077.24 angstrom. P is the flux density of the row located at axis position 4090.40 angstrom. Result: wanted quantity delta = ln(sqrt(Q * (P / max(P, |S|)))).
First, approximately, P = 0.8243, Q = 1.167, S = 0.8341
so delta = 0.07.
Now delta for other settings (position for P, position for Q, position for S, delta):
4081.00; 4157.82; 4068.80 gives -0.03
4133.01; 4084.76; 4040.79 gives 0.07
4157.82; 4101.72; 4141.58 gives -0.12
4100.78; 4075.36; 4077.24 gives 0.08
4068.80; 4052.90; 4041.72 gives -0.45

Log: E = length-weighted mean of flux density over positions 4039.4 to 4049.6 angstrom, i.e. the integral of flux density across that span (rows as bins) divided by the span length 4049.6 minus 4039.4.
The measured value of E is 1.05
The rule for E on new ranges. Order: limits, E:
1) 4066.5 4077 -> 0.98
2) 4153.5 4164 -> 1.01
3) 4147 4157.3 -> 0.99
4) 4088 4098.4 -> 1.00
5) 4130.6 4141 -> 1.07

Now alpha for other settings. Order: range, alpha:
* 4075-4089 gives -2.1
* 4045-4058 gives -1.5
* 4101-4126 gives -1.6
